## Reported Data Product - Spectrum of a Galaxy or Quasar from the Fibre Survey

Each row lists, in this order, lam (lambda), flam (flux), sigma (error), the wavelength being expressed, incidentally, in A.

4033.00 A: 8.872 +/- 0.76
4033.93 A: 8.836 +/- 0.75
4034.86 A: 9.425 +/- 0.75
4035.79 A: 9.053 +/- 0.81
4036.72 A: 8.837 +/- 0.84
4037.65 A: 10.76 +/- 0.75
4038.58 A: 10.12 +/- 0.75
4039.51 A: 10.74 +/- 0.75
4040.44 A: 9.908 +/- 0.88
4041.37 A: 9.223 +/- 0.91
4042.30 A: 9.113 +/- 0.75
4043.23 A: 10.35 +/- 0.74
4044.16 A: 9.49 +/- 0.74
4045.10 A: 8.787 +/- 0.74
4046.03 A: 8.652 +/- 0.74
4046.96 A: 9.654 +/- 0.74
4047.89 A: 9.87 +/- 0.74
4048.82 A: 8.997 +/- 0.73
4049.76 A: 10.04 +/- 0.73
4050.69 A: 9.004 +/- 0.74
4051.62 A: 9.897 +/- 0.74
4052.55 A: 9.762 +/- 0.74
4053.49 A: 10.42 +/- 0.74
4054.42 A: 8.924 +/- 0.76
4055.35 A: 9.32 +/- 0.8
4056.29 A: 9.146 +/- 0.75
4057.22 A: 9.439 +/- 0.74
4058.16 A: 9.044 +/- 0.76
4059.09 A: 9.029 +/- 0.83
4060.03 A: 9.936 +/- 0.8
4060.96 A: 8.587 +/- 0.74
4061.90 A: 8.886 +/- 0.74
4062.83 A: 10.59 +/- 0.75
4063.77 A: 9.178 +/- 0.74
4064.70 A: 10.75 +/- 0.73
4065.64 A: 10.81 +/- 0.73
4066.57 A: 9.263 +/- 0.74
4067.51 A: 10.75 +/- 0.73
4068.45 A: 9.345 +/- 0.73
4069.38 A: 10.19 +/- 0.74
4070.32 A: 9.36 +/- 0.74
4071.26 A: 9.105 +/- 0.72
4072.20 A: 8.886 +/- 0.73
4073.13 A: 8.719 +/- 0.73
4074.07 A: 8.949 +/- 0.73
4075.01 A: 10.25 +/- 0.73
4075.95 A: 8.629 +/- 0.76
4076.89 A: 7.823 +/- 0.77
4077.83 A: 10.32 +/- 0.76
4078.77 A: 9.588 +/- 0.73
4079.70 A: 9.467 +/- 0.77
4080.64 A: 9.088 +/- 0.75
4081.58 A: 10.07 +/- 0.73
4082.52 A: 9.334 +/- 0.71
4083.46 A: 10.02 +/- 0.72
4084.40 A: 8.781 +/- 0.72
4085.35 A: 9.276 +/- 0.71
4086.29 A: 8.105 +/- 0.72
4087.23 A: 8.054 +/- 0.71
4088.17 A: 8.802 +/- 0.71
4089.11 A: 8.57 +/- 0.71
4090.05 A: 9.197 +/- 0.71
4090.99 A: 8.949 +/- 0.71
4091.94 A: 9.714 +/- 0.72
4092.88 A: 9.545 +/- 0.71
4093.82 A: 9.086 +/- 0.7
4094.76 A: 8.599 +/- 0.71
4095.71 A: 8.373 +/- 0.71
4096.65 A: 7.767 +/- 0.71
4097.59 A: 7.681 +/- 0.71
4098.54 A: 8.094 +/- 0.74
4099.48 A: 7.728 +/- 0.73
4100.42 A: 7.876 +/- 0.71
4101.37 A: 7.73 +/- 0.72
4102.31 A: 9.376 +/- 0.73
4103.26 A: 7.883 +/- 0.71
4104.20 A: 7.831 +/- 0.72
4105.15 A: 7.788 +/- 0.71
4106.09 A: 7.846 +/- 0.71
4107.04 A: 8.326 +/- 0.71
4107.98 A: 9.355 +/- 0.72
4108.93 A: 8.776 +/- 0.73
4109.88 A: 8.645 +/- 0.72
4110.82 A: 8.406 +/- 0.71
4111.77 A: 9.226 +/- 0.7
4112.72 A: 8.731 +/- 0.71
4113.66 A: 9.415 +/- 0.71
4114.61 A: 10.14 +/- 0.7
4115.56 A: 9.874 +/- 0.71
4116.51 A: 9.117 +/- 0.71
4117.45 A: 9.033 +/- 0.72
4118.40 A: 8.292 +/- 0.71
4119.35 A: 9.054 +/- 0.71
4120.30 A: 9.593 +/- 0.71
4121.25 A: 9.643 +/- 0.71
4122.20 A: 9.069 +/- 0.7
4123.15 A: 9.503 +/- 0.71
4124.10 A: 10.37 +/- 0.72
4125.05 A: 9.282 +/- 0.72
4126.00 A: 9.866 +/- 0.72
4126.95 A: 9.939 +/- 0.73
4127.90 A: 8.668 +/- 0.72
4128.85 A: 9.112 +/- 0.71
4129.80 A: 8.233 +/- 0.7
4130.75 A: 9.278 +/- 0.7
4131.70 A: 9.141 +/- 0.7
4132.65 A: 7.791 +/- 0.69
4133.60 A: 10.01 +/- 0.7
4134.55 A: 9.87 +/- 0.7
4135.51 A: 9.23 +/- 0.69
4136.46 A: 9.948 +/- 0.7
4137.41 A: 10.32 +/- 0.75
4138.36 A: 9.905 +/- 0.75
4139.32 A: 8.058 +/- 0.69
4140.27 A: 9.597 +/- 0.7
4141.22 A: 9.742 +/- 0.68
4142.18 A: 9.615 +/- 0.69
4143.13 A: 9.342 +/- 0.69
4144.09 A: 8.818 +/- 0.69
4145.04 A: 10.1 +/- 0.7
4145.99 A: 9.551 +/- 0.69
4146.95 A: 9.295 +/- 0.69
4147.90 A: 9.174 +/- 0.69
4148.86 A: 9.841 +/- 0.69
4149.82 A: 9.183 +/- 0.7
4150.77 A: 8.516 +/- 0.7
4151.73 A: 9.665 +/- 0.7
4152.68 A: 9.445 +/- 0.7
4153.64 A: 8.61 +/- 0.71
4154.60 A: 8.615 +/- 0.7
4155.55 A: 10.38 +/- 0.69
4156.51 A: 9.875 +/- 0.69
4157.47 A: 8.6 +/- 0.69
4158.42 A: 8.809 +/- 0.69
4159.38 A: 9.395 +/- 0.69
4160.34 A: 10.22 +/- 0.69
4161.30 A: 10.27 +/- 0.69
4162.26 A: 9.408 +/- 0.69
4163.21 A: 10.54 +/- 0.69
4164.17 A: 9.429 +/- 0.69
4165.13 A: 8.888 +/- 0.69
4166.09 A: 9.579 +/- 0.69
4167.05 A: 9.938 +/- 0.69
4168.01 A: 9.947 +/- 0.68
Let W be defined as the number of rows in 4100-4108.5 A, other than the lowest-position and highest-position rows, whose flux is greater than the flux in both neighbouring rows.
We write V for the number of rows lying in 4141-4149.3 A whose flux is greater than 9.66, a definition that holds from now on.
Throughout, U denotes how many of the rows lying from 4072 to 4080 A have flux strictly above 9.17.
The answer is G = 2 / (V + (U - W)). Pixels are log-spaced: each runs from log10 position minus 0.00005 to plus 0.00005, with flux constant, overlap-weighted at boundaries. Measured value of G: 0.3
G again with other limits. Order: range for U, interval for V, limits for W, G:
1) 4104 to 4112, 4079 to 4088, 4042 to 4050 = 1.0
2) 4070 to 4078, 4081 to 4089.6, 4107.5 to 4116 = 0.7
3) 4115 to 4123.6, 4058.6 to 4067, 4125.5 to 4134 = 0.4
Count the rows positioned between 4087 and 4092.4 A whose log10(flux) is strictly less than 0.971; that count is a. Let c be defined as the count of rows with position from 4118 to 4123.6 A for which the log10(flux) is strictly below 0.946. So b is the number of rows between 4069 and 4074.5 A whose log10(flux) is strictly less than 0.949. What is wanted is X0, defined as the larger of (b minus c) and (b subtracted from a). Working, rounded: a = 5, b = 2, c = 1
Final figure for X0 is 3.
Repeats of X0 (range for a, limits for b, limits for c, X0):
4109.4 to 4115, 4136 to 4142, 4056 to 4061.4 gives 3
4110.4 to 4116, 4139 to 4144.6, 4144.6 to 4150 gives 2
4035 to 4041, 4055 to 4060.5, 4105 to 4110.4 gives 2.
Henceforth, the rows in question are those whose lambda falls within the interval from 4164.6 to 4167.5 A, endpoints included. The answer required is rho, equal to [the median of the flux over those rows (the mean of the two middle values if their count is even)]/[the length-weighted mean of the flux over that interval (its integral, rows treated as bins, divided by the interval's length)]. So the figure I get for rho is 1.01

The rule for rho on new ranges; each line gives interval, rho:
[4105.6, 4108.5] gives 0.98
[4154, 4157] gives 1.03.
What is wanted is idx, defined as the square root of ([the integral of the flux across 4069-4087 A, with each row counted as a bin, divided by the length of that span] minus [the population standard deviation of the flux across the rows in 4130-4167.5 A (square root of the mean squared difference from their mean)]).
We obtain 2.93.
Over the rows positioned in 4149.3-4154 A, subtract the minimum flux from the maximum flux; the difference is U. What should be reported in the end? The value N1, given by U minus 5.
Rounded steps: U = 1.1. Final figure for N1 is -3.85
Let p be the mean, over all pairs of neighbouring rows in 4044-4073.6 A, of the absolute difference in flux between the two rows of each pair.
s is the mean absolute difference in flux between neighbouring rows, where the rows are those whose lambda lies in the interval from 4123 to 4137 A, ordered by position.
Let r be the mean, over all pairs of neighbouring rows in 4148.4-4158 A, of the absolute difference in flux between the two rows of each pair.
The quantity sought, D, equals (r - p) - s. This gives -0.79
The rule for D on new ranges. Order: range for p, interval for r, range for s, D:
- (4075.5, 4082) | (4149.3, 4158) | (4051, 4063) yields -0.77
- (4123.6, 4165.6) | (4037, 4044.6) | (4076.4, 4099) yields -0.63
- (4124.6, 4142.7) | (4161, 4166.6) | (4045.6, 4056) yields -0.68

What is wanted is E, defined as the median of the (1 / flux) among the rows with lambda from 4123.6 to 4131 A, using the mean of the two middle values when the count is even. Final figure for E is 0.108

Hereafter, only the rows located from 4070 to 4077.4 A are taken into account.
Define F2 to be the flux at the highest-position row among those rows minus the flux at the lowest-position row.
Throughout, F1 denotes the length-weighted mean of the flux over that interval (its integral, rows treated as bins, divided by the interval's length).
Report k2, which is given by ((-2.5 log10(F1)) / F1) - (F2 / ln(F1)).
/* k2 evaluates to 0.4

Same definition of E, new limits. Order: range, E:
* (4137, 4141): 0.103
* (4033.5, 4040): 0.106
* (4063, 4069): 0.100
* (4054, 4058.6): 0.109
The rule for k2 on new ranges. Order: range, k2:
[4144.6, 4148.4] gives 0.2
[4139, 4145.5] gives -1.2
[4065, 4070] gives 0.0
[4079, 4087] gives 0.4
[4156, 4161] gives -0.4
